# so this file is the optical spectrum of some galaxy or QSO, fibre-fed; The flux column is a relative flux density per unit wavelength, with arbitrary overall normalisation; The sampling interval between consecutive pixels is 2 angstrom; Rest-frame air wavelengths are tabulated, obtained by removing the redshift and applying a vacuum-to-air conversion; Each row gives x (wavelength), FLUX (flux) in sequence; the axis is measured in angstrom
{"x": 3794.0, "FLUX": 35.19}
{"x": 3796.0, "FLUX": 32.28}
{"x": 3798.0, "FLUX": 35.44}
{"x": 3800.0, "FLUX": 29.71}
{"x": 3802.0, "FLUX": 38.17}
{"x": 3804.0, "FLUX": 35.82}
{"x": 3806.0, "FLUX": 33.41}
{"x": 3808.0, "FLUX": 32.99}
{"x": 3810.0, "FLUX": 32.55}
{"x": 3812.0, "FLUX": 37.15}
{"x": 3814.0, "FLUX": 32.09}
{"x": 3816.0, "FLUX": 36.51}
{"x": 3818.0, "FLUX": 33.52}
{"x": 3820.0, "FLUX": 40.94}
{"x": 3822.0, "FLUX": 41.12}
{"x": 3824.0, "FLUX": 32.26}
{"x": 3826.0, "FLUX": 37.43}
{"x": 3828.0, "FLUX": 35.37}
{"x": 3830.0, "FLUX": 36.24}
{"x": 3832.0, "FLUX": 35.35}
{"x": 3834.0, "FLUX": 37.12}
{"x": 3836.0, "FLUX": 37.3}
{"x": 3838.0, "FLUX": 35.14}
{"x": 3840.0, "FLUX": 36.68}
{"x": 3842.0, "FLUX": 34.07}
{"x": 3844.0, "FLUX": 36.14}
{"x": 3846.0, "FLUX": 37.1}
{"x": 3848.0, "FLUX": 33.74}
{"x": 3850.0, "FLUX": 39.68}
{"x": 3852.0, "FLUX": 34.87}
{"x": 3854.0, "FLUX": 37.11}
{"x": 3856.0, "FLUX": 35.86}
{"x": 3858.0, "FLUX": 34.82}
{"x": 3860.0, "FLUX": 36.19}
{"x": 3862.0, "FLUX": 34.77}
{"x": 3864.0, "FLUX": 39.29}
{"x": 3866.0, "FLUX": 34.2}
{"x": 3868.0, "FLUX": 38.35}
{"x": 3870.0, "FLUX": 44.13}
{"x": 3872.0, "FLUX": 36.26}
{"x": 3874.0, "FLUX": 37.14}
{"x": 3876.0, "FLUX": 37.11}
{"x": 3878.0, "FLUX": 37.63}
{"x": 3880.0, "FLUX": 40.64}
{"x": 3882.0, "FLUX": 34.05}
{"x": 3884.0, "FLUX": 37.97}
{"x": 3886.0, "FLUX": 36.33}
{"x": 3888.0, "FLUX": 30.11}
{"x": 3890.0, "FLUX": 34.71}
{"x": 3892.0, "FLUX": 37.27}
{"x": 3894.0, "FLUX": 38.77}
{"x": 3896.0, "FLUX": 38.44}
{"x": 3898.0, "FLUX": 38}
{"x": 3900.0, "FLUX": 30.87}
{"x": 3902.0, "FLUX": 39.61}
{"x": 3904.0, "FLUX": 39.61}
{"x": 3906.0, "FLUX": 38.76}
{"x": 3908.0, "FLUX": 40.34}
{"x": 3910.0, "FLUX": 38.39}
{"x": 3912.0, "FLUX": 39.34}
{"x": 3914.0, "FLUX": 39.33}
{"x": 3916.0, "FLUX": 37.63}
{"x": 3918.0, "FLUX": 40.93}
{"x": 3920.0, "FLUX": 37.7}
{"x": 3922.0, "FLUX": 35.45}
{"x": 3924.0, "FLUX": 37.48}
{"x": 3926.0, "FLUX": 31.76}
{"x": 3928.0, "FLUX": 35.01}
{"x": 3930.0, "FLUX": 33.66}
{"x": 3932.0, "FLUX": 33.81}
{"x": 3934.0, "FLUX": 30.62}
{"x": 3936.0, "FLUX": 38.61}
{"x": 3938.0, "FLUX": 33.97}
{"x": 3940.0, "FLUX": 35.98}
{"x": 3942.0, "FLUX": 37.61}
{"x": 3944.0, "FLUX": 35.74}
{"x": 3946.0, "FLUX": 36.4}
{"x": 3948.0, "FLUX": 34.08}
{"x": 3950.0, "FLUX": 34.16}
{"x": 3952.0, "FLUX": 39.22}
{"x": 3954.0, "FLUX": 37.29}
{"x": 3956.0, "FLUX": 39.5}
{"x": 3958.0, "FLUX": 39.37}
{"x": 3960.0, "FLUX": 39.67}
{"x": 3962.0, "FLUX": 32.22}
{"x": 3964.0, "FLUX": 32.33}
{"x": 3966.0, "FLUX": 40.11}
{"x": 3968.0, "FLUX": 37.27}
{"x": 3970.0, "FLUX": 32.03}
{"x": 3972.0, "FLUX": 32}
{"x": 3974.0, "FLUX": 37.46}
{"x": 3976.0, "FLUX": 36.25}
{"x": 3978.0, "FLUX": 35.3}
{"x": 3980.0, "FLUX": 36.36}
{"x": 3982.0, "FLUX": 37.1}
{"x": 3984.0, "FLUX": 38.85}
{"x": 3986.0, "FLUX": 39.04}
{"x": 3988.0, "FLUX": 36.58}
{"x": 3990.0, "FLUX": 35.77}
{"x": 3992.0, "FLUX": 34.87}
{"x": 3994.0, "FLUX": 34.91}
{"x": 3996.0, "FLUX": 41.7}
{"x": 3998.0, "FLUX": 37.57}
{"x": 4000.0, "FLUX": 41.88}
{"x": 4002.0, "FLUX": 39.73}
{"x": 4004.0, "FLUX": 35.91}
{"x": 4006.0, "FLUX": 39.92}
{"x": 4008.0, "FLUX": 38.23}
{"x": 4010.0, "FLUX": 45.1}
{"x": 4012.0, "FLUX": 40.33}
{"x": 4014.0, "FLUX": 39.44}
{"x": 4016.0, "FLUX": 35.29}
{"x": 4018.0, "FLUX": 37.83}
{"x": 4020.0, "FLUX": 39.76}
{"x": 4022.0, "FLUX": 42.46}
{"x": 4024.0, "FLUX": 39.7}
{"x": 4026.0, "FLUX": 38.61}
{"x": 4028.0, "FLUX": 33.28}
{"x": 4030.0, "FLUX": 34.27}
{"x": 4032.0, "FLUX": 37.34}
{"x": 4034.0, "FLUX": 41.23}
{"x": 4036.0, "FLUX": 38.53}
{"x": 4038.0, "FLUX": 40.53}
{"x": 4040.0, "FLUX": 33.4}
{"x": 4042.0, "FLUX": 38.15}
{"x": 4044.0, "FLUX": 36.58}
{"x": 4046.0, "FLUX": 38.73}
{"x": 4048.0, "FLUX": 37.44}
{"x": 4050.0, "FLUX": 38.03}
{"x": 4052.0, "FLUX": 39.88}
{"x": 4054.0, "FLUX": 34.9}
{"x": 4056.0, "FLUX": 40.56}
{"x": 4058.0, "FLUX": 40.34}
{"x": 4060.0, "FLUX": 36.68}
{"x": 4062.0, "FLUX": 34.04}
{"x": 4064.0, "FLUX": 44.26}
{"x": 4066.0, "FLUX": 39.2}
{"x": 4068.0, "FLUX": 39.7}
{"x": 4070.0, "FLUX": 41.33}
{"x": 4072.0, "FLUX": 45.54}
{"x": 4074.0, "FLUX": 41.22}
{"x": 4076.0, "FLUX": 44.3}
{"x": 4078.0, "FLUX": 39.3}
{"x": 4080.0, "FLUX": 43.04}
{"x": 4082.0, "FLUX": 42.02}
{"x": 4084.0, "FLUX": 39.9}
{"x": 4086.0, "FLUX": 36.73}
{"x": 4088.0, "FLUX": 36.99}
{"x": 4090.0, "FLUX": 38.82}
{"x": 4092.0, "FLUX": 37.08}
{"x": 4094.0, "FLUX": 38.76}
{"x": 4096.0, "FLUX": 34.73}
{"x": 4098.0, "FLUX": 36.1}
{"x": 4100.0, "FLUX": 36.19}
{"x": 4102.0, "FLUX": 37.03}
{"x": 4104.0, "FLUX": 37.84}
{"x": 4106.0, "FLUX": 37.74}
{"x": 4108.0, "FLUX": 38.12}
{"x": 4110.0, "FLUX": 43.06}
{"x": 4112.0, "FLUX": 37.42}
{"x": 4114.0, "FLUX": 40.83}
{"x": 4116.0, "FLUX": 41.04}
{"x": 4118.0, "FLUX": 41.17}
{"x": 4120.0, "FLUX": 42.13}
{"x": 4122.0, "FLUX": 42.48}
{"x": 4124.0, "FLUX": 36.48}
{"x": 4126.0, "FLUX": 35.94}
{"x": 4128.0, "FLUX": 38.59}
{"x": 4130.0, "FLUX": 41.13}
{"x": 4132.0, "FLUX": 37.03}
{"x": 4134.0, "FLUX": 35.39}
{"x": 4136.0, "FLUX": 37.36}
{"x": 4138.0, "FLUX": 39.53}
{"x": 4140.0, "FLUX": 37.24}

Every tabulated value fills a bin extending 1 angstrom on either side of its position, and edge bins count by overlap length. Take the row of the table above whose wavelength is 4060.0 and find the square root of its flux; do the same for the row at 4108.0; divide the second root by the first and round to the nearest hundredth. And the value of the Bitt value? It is 1.02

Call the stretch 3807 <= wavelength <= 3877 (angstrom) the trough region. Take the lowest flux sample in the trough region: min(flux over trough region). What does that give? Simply 32.09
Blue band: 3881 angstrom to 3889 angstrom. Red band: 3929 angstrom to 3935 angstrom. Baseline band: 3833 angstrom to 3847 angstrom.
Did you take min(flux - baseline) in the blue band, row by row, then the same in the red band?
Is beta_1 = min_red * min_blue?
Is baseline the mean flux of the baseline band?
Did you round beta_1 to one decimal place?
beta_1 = 34.2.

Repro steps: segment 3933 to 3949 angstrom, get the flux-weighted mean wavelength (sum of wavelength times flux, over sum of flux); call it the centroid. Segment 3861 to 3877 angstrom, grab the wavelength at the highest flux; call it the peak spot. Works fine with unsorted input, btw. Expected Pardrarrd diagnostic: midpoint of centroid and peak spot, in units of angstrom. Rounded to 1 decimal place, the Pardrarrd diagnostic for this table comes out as 3905.5 angstrom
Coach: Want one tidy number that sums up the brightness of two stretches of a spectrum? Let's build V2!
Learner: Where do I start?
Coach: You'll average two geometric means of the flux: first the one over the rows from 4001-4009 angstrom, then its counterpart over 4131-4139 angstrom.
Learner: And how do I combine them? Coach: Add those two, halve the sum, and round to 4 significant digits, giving 37.86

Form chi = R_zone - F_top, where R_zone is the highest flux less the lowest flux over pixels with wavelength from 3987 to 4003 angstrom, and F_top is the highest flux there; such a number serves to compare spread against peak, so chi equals -35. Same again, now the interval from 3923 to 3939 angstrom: -31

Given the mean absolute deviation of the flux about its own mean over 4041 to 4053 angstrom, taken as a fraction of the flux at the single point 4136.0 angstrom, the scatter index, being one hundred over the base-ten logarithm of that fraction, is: -60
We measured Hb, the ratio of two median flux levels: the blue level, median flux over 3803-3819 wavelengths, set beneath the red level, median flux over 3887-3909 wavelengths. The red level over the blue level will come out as 1.15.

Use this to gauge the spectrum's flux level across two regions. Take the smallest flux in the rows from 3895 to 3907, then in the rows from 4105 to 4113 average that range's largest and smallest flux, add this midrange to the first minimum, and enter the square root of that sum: 8.43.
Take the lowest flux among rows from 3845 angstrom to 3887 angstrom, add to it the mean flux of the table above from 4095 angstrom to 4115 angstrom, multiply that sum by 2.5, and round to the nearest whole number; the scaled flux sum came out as 179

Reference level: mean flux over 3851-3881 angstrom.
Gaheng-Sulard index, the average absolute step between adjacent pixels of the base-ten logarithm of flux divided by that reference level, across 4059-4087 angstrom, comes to 0.038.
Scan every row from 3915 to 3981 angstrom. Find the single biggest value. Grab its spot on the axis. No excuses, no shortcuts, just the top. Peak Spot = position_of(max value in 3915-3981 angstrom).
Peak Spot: 3918.0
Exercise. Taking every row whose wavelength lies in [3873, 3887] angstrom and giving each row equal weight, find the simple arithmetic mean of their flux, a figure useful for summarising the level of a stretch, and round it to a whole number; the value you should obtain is 37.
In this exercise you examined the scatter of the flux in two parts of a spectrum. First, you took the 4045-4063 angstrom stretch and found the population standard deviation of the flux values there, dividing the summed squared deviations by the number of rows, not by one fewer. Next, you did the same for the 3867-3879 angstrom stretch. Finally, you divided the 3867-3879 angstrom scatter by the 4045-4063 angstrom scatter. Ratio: 1.20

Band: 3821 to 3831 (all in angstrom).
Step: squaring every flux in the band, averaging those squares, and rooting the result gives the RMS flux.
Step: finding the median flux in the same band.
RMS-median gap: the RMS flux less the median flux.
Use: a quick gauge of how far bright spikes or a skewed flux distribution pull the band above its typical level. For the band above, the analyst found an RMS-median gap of 0.4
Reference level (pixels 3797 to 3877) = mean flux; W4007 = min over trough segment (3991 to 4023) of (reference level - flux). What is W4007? -9.0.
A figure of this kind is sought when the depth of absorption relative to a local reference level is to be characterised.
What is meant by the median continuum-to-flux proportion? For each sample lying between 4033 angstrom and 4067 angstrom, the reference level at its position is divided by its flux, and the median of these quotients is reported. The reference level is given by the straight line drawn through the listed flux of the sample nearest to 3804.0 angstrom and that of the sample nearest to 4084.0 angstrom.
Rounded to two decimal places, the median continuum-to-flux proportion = 1.02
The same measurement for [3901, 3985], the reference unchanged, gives 1.02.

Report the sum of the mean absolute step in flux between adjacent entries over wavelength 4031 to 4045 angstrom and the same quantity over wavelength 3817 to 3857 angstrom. 6.5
